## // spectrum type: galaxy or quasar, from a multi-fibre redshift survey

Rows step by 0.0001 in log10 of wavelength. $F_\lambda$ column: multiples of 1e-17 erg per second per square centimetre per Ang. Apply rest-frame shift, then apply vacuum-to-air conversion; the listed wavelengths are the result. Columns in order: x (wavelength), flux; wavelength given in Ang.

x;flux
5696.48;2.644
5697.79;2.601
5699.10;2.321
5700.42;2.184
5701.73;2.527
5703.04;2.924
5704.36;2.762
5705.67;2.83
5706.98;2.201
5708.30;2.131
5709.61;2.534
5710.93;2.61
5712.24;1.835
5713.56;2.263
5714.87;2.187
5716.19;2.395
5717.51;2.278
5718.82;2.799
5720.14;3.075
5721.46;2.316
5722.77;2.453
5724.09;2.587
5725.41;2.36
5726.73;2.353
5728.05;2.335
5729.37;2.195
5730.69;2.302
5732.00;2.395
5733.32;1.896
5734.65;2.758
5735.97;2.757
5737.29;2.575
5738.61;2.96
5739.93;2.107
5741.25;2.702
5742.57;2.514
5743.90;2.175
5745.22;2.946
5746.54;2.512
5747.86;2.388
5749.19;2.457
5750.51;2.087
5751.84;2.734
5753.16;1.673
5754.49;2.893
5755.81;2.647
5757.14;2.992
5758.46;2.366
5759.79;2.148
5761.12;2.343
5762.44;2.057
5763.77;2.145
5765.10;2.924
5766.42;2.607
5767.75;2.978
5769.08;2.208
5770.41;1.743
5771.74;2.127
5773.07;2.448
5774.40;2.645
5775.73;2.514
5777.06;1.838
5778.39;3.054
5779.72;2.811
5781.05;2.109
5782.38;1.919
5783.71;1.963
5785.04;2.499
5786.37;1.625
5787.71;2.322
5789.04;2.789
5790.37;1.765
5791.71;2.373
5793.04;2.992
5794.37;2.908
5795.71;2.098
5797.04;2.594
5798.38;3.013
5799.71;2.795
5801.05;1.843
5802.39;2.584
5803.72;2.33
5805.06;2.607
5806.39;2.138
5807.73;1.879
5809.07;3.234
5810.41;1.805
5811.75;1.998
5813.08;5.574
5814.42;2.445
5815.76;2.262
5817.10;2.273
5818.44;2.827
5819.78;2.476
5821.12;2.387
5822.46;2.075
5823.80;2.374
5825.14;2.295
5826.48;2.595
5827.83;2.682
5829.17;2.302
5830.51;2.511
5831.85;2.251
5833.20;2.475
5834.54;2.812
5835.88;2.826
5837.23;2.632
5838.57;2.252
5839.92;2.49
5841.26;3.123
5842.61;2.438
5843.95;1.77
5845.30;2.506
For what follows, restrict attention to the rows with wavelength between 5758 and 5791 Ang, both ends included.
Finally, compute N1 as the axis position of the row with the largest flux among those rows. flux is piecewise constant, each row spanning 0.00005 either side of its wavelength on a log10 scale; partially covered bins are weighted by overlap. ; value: 5778.39 Ang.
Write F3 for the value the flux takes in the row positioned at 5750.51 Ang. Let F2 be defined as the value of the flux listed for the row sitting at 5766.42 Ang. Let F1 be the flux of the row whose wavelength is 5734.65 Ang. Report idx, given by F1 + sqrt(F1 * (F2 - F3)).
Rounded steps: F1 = 2.758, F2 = 2.607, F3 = 2.087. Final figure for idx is 3.96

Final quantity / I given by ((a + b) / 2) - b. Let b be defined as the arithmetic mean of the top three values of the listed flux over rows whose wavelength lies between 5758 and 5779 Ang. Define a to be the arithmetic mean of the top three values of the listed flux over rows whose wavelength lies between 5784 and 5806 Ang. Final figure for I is -0.01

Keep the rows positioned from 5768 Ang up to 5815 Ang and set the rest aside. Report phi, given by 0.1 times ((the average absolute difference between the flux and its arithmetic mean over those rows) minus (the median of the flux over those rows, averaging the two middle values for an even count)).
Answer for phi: -0.19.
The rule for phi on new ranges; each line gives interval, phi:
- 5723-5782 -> -0.21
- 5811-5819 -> -0.15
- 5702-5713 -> -0.23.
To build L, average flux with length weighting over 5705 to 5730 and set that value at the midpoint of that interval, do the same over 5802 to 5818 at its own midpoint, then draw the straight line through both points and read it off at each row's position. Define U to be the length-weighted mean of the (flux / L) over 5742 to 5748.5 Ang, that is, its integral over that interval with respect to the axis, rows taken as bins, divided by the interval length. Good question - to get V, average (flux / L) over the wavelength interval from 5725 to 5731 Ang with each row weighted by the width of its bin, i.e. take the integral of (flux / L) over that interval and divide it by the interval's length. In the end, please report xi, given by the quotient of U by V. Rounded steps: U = 1.02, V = 0.949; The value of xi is 1.07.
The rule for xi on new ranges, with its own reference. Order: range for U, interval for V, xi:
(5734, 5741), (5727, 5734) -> 1.17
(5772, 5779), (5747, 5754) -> 1.06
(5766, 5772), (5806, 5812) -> 1.08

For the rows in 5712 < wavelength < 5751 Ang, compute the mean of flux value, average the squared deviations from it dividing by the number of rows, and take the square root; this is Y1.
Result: 0.29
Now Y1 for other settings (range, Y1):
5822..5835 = 0.21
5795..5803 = 0.40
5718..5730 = 0.26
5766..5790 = 0.42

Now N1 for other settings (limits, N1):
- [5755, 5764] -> 5757.14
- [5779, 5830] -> 5813.08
